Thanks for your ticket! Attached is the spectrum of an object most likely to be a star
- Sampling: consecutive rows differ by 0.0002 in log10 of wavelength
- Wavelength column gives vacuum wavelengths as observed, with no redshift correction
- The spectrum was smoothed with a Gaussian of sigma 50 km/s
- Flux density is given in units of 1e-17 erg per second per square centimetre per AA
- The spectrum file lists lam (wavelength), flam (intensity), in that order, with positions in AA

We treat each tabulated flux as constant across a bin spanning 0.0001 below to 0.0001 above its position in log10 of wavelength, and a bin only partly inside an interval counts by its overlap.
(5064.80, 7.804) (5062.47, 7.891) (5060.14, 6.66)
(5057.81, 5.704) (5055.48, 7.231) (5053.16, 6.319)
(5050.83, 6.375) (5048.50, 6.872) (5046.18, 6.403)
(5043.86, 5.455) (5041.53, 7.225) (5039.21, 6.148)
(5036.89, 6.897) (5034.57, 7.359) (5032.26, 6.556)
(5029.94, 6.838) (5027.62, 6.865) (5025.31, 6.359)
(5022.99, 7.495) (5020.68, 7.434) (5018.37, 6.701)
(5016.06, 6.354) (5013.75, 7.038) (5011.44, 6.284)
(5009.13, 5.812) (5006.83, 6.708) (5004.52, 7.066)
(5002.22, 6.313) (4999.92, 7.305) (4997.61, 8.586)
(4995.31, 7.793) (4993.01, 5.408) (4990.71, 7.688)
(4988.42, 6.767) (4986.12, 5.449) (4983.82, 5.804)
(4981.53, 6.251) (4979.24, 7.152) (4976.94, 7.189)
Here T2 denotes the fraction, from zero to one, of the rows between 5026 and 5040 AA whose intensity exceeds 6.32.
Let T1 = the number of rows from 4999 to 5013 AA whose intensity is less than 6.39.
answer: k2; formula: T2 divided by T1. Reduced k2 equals 0.28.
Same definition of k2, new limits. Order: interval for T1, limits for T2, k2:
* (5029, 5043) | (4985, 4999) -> 0.67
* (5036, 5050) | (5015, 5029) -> 0.50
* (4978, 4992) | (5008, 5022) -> 0.22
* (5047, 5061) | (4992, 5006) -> 0.22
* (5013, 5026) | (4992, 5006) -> 0.33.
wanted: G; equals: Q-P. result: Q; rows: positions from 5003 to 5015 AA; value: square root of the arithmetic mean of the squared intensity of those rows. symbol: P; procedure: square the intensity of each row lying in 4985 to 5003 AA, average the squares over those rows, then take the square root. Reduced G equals -0.4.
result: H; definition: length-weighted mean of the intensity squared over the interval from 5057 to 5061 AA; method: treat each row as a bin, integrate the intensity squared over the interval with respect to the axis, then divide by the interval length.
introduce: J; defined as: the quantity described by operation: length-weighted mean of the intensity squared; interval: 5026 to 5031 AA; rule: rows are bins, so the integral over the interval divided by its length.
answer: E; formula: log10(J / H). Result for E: 0.080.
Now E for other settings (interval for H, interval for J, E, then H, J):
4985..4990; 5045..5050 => 0.043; 39.7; 43.8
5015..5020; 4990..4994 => -0.008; 43.9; 43.1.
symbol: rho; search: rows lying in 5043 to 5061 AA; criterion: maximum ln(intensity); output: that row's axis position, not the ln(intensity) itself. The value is 5055.48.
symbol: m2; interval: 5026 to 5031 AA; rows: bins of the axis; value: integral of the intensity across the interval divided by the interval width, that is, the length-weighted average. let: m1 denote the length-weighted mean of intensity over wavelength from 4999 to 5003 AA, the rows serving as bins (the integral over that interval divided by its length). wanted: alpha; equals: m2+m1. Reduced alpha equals 13.6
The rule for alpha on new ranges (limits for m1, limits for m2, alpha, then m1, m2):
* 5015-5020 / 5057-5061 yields 12.8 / 6.62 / 6.19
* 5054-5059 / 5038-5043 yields 13.1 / 6.47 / 6.61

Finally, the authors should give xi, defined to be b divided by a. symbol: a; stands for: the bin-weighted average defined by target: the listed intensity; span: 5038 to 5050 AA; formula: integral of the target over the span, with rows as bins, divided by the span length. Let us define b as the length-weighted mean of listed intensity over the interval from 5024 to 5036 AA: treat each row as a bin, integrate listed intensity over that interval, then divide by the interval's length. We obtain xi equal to 1.06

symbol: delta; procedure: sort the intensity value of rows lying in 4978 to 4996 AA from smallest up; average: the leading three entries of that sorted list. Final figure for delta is 5.55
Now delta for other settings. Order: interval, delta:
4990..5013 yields 5.83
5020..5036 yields 6.58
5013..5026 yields 6.47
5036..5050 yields 6.00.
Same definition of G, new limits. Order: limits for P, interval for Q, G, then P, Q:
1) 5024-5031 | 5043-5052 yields -0.4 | 6.7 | 6.30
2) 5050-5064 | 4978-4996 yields -0.1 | 6.7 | 6.60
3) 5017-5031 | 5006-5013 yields -0.7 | 7.0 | 6.28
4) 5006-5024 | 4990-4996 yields 0.3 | 6.8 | 7.05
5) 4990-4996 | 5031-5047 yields -0.4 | 7.0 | 6.61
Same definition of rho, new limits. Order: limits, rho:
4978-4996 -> 4995.31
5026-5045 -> 5034.57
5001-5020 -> 5004.52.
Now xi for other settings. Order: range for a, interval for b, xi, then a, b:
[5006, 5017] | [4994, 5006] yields 1.14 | 6.43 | 7.4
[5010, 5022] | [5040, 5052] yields 0.96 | 6.75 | 6.5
